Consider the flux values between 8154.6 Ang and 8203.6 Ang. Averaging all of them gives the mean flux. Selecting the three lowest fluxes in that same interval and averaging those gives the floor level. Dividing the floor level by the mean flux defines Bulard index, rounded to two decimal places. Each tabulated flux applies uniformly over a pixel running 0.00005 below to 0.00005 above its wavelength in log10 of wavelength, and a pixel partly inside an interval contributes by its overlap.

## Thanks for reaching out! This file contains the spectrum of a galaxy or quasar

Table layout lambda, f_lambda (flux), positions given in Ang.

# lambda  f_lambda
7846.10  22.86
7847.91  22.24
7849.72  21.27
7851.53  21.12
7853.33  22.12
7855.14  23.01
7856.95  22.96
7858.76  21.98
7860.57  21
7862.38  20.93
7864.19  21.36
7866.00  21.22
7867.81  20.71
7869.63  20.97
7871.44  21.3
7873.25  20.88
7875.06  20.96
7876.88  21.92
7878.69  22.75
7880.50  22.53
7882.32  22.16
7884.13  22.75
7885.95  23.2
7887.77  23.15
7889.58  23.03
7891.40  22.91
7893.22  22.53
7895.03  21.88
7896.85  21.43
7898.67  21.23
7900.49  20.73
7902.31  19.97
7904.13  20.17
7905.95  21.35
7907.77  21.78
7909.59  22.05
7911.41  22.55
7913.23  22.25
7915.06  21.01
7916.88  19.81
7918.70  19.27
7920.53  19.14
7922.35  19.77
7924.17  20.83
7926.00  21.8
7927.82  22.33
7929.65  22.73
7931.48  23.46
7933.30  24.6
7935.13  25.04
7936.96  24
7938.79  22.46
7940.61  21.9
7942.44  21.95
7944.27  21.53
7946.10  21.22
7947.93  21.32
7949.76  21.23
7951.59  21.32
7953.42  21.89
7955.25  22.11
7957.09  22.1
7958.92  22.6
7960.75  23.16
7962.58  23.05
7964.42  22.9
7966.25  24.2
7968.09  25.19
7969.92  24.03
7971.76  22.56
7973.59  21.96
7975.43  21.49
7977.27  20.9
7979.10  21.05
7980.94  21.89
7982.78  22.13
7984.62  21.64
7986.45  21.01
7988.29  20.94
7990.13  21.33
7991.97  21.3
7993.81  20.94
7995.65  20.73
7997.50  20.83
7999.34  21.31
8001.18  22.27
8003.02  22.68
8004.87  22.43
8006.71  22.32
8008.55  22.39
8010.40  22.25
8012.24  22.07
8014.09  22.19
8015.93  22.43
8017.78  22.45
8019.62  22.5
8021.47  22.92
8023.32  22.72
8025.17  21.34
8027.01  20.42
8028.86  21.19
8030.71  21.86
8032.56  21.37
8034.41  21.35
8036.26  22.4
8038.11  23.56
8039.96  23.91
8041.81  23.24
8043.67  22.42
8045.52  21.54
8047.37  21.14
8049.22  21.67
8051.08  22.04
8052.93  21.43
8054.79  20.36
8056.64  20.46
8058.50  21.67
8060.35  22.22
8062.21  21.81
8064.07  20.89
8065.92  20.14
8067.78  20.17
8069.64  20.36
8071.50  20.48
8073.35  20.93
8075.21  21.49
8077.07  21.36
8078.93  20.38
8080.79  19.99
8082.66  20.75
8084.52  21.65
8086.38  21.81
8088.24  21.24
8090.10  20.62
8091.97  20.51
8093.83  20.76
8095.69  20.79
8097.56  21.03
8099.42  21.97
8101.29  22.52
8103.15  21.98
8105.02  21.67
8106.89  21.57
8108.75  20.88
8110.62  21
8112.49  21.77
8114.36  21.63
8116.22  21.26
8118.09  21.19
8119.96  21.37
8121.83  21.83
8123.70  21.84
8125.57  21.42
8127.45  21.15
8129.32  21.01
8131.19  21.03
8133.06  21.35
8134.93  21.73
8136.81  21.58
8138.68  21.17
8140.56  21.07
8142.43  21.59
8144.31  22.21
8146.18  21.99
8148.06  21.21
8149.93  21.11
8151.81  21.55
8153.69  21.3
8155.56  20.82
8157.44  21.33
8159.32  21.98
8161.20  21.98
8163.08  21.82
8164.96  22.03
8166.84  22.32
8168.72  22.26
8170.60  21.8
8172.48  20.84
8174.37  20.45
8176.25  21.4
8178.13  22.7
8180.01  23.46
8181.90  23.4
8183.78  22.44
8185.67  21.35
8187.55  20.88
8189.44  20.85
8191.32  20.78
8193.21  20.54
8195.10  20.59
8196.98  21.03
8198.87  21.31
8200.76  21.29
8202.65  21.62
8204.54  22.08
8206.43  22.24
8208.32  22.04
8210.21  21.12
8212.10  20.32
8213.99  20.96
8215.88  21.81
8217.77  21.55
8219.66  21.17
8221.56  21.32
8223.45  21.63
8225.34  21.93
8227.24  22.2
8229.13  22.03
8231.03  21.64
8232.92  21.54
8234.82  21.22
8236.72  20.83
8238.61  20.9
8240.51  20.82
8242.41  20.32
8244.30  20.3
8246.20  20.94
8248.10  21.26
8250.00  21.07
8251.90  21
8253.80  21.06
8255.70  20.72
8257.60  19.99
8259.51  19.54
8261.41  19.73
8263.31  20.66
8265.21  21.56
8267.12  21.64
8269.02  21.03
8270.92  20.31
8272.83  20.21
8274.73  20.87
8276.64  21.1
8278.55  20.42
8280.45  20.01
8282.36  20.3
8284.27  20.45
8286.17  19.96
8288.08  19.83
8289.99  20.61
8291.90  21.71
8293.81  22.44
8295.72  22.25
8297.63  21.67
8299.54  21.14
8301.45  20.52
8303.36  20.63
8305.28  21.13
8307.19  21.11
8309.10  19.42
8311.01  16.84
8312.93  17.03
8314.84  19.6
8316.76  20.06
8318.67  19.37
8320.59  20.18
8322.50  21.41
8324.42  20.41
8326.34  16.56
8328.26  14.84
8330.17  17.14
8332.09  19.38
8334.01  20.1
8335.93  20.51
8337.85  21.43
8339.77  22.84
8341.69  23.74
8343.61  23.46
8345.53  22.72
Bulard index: 0.95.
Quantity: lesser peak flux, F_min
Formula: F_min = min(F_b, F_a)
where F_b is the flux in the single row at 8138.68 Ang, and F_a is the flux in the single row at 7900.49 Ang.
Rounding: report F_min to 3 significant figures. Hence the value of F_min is 20.7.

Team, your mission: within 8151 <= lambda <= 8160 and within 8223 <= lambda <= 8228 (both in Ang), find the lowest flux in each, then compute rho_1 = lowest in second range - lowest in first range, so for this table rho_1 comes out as 0.8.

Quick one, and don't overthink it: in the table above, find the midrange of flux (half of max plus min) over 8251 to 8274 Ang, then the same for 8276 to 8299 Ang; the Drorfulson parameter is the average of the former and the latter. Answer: 20.86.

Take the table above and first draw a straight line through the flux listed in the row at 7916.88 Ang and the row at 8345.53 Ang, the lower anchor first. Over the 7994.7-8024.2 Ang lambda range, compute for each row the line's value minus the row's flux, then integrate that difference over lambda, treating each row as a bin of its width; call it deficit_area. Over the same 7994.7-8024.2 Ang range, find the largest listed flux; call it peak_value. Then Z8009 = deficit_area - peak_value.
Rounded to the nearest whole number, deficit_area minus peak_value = -74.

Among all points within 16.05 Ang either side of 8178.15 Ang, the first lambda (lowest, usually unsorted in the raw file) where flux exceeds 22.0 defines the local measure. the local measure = 8164.96 Ang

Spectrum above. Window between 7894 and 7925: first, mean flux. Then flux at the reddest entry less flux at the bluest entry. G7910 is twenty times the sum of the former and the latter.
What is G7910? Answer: 397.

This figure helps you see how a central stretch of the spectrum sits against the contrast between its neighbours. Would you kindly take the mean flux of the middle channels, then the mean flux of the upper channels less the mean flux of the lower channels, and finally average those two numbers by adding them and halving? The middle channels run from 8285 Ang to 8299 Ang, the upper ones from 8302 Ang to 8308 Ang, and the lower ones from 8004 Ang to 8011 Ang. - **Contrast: 9.9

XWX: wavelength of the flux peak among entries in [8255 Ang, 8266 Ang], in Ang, 8265.21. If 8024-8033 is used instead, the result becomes 8030.71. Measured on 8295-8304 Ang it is 8295.72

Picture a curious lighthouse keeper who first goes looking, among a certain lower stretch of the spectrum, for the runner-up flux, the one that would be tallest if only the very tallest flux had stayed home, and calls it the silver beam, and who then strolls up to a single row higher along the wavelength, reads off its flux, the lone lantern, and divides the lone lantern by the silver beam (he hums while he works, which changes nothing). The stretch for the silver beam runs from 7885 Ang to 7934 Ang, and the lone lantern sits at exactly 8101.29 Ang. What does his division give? 0.96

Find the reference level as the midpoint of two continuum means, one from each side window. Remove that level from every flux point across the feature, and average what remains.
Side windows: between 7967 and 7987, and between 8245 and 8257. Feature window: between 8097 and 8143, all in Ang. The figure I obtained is -0.12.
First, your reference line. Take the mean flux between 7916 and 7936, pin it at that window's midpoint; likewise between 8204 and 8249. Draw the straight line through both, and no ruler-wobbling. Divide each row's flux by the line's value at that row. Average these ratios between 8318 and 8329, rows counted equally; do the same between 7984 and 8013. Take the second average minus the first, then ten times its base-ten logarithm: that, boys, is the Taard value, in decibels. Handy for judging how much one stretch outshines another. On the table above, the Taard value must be -9.4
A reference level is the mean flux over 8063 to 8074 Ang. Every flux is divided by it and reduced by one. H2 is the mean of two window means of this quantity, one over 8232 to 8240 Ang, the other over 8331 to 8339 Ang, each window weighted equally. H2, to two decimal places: 0.01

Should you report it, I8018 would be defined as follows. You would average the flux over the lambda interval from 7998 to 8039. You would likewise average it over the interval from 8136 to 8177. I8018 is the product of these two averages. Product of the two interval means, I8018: 476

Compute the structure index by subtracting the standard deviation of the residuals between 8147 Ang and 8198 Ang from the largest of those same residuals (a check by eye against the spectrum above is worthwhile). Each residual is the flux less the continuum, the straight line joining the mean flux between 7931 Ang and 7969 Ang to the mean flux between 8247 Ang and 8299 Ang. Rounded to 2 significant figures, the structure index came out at 1.3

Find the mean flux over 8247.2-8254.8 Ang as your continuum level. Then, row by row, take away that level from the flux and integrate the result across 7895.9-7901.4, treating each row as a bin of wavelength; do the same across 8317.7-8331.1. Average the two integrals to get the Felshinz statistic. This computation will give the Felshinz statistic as -16.9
